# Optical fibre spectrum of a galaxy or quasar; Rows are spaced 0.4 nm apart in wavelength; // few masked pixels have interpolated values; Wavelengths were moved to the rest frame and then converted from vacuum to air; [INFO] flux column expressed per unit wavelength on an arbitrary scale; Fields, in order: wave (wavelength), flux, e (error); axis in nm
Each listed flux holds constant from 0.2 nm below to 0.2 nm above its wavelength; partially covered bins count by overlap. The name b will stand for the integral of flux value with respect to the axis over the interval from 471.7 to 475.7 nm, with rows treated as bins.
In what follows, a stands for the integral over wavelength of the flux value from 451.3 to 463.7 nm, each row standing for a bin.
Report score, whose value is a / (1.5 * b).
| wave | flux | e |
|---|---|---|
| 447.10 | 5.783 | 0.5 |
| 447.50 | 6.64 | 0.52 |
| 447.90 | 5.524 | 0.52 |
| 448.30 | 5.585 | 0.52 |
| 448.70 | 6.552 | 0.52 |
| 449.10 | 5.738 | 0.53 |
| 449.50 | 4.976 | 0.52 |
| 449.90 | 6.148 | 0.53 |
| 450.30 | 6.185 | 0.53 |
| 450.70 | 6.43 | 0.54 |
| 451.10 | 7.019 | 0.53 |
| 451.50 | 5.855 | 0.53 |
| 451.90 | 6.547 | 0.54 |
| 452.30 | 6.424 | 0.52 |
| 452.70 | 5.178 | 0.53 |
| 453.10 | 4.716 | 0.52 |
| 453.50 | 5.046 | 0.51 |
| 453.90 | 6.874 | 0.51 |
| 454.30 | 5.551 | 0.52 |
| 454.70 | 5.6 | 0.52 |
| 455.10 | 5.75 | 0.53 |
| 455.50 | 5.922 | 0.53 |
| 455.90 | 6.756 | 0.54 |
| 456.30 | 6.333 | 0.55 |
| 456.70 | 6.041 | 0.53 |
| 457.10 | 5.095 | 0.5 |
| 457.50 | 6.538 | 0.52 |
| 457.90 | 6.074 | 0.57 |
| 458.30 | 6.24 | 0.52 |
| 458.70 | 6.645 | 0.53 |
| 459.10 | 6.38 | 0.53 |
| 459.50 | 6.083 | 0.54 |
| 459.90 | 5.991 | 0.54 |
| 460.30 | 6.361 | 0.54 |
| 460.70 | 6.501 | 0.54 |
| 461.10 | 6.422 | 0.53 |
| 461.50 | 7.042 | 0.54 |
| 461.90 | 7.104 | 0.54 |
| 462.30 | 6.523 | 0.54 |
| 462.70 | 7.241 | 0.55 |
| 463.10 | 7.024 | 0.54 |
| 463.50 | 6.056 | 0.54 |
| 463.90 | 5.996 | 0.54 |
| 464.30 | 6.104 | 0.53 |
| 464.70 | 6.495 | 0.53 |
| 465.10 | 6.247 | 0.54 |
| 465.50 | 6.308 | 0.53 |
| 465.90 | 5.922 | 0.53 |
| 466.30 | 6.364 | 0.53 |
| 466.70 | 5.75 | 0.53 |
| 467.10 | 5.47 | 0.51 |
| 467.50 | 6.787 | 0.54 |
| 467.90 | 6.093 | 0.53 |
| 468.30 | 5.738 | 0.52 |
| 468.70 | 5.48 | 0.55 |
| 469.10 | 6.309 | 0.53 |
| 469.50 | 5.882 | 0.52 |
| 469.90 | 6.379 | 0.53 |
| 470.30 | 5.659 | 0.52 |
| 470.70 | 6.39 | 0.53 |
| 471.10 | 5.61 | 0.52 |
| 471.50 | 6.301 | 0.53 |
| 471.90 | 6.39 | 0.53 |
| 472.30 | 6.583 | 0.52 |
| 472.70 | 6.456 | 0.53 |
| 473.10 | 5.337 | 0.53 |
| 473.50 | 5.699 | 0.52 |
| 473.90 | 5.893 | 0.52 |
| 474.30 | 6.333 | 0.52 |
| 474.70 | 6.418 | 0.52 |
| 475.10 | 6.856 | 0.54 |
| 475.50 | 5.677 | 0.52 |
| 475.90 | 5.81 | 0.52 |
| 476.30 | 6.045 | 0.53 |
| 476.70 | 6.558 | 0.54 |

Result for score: 2.1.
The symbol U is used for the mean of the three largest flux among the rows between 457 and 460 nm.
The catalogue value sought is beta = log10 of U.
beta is 0.814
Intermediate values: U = 6.52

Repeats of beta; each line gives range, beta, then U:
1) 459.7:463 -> 0.853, 7.13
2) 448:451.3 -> 0.824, 6.67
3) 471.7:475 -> 0.812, 6.49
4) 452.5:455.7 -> 0.791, 6.18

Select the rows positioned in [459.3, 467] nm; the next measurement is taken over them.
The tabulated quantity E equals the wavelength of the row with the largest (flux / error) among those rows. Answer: 462.70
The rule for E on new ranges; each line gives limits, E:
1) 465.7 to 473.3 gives 472.30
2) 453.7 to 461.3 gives 453.90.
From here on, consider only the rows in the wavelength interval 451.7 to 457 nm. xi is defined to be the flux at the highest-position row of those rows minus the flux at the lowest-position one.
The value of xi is -0.5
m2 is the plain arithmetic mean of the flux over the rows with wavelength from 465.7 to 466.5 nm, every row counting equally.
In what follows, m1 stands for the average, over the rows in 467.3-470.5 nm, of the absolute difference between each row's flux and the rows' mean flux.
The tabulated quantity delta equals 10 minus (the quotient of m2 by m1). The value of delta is -7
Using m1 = 0.35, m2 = 6.14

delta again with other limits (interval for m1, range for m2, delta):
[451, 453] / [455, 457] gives -1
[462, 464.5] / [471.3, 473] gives -5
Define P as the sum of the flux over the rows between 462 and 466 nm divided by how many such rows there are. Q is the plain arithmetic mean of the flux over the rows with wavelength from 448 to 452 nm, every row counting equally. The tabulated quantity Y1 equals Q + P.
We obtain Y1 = 12.5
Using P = 6.39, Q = 6.10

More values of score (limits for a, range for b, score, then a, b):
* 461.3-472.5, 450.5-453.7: 2.5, 70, 19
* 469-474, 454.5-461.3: 0.5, 30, 42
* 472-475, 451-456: 0.4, 18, 30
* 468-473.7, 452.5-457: 0.9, 34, 26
